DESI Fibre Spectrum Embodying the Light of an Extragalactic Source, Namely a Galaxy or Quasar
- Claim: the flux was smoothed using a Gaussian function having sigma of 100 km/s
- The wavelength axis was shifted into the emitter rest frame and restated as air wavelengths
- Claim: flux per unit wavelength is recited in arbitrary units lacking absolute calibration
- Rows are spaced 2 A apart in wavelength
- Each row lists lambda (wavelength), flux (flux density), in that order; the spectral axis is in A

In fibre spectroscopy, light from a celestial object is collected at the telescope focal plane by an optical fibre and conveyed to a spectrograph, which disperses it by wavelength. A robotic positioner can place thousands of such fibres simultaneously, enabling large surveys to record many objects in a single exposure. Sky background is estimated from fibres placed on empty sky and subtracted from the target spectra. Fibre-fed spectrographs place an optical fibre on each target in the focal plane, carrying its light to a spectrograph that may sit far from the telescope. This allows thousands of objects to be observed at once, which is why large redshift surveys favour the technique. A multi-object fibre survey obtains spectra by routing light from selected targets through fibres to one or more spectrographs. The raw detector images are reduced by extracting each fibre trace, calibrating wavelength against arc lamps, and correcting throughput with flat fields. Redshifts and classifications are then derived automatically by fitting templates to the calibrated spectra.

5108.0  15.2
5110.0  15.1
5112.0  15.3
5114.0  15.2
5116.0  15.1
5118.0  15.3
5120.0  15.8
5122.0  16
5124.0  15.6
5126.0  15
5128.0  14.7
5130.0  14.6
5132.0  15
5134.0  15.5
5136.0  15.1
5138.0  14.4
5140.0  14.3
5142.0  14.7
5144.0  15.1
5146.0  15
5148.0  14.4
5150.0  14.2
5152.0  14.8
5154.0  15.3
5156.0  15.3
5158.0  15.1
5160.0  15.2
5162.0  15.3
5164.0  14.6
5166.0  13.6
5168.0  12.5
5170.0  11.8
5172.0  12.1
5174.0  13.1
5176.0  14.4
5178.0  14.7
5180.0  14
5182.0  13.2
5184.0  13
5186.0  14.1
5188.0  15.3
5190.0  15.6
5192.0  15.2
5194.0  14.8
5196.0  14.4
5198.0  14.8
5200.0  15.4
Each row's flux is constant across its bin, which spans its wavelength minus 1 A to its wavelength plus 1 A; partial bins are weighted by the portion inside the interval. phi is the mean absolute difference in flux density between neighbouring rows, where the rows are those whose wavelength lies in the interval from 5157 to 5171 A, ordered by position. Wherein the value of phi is 0.62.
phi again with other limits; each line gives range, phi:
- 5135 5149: 0.38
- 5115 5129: 0.37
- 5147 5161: 0.27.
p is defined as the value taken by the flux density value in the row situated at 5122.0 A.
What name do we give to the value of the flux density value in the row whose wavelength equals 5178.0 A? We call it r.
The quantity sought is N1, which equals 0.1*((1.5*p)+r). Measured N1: 3.87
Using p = 16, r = 14.7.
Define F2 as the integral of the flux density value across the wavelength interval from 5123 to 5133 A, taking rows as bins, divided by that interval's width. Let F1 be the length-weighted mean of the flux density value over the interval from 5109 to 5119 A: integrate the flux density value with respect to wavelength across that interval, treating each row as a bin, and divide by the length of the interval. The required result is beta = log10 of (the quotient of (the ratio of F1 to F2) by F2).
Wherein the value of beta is -1.17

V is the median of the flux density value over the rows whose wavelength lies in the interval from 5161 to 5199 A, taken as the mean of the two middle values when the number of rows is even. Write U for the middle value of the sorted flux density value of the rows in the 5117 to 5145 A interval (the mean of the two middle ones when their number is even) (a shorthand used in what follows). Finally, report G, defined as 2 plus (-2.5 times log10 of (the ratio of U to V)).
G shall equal 1.95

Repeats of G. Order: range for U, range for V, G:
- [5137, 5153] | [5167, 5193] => 1.96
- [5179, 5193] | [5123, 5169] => 2.07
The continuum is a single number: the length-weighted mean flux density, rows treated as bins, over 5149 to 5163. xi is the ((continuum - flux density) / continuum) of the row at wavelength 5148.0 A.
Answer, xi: 0.042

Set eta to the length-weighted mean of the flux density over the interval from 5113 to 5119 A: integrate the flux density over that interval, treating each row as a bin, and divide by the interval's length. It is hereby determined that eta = 15.2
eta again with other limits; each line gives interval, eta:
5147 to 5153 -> 14.5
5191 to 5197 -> 14.8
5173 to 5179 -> 14.1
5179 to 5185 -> 13.4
